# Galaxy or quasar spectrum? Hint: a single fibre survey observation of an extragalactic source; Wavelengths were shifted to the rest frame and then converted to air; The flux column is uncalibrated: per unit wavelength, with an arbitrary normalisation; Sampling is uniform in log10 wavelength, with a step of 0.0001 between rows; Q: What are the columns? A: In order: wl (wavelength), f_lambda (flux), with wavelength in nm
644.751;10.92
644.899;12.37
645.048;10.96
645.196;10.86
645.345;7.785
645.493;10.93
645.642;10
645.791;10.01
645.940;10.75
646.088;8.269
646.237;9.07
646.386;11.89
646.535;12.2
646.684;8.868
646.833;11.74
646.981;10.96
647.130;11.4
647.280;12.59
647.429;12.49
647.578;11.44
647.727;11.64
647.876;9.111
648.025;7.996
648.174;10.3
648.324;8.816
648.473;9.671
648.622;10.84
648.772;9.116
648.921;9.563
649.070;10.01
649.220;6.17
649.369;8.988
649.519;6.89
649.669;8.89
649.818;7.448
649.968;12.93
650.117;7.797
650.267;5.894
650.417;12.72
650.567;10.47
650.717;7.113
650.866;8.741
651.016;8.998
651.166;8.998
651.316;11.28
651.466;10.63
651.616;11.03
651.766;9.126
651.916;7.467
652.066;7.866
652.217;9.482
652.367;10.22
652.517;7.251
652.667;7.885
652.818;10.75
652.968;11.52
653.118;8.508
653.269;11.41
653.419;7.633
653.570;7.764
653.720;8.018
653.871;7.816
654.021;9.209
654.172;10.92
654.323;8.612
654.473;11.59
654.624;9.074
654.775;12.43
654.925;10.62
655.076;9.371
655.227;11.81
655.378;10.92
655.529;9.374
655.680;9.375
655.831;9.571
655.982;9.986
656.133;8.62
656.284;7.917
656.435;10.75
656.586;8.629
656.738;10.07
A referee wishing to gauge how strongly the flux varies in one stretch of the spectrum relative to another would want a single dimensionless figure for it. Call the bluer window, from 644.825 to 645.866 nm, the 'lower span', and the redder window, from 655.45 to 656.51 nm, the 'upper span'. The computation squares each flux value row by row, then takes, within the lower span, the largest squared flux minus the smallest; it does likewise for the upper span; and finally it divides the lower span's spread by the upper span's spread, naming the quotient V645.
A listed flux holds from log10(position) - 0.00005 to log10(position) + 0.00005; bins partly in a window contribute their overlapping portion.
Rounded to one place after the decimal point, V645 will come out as 1.7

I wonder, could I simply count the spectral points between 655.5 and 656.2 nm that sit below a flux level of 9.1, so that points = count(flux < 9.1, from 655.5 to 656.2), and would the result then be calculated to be 1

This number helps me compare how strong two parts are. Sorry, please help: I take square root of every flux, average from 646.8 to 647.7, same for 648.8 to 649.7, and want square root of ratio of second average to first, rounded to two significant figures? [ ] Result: 0.92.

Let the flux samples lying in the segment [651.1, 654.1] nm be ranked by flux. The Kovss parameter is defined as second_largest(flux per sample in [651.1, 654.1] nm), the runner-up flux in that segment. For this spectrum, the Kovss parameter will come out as 11.41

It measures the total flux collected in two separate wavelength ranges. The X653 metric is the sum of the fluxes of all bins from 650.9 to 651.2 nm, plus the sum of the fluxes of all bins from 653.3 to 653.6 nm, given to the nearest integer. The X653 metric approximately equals 33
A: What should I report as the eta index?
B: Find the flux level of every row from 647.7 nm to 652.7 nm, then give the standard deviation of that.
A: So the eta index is 1.7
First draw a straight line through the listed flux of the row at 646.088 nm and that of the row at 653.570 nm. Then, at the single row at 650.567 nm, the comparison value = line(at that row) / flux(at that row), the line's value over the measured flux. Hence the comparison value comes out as 0.76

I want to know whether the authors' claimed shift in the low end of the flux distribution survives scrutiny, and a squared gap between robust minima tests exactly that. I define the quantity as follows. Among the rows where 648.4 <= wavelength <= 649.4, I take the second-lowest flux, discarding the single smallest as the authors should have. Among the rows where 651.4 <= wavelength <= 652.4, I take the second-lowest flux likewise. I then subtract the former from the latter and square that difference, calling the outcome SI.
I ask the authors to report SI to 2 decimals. 1.26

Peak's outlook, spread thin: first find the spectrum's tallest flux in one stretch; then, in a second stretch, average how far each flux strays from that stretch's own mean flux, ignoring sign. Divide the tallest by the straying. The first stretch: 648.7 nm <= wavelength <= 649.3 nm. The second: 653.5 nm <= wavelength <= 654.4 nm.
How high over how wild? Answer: 11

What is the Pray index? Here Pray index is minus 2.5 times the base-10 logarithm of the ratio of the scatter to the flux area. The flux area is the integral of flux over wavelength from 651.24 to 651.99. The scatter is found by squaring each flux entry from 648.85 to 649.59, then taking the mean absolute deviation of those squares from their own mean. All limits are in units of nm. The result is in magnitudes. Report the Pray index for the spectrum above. -1.23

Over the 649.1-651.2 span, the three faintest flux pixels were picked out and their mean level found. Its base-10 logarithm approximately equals 0.80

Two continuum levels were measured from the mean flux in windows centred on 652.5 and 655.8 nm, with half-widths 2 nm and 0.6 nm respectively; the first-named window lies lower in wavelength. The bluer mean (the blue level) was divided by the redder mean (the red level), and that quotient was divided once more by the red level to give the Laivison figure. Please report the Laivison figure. 0.099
